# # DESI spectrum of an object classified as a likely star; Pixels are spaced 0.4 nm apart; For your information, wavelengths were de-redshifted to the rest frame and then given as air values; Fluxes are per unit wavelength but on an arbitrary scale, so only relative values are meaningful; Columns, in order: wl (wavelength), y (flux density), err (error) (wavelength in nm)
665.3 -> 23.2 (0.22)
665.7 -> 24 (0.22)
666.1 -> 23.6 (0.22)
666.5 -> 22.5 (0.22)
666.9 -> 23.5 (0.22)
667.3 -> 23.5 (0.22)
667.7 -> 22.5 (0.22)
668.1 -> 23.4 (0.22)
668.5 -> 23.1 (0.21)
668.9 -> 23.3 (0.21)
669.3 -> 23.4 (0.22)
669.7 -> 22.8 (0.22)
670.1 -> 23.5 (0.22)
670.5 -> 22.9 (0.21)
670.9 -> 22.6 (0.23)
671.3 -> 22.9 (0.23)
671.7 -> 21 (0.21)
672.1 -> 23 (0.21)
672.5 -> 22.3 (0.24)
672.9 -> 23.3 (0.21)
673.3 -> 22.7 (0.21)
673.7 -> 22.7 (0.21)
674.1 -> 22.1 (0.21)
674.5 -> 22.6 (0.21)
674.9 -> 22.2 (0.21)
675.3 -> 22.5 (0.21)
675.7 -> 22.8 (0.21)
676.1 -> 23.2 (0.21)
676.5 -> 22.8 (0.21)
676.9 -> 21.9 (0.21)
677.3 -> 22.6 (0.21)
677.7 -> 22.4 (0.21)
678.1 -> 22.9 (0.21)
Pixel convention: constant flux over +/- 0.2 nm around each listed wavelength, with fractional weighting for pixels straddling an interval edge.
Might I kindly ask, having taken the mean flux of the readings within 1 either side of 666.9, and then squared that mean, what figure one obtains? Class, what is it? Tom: 535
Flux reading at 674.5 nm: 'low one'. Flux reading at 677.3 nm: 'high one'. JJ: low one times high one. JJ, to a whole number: 511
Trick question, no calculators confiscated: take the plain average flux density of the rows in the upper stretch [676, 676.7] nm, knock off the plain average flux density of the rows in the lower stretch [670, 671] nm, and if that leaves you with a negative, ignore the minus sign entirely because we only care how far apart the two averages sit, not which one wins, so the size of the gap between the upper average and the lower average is 0.0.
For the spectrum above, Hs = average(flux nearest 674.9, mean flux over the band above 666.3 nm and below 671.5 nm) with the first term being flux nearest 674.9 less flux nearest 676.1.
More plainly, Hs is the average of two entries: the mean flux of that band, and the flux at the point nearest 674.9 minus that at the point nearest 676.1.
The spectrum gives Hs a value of 11.0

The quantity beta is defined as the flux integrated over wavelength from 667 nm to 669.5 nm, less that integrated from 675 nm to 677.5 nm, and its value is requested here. 1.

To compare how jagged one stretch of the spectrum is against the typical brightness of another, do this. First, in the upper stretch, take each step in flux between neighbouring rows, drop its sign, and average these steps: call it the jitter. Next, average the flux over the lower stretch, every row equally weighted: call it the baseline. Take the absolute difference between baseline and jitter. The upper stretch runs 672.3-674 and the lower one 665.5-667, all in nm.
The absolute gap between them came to 22.9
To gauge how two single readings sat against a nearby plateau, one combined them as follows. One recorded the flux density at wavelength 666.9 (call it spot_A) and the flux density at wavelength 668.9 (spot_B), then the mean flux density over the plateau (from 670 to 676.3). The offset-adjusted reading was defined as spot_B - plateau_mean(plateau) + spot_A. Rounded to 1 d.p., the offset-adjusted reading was 24.2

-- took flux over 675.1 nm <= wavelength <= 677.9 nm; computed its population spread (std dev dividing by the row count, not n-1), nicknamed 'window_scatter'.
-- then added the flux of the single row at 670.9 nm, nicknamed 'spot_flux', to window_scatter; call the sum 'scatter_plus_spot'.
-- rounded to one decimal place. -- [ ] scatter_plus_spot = 23.0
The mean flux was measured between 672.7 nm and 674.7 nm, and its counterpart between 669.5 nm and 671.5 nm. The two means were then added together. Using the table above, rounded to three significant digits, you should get 45.6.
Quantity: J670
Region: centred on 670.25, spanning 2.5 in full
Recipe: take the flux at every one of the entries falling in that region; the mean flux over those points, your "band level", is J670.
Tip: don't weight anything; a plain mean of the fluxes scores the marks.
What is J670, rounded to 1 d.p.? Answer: 23.0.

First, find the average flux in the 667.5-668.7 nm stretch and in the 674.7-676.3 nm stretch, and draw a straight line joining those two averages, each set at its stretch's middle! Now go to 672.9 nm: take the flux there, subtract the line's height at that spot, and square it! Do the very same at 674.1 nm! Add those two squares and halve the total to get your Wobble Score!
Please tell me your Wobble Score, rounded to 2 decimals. 0.33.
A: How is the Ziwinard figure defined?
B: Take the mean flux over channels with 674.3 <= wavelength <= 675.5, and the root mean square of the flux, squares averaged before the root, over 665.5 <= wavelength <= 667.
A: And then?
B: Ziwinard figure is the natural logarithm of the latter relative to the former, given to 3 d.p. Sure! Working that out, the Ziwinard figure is 0.042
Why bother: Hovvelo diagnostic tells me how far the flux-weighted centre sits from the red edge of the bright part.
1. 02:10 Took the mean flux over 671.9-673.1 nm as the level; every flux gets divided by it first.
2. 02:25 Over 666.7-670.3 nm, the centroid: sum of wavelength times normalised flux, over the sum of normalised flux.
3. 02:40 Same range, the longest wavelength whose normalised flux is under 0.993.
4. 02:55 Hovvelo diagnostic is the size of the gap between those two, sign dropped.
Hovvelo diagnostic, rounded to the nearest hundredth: 0.80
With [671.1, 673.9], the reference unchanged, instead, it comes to 1.19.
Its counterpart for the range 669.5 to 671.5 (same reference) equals 0.40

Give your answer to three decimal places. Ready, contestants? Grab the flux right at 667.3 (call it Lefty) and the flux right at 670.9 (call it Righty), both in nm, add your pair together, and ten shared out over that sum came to 0.217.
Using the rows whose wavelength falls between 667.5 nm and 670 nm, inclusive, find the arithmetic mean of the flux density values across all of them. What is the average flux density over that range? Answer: 23.1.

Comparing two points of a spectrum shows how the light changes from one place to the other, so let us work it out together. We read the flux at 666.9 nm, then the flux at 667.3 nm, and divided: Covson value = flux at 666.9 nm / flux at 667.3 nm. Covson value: 1.00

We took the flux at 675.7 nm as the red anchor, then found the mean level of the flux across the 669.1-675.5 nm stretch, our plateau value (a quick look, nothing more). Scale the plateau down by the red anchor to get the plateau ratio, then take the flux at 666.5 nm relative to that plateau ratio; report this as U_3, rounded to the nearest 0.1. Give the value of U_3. 22.6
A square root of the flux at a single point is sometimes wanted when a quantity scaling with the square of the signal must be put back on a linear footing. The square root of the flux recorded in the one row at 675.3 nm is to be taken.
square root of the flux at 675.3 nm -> 4.74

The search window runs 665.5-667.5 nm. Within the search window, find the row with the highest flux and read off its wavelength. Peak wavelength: 665.7 nm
